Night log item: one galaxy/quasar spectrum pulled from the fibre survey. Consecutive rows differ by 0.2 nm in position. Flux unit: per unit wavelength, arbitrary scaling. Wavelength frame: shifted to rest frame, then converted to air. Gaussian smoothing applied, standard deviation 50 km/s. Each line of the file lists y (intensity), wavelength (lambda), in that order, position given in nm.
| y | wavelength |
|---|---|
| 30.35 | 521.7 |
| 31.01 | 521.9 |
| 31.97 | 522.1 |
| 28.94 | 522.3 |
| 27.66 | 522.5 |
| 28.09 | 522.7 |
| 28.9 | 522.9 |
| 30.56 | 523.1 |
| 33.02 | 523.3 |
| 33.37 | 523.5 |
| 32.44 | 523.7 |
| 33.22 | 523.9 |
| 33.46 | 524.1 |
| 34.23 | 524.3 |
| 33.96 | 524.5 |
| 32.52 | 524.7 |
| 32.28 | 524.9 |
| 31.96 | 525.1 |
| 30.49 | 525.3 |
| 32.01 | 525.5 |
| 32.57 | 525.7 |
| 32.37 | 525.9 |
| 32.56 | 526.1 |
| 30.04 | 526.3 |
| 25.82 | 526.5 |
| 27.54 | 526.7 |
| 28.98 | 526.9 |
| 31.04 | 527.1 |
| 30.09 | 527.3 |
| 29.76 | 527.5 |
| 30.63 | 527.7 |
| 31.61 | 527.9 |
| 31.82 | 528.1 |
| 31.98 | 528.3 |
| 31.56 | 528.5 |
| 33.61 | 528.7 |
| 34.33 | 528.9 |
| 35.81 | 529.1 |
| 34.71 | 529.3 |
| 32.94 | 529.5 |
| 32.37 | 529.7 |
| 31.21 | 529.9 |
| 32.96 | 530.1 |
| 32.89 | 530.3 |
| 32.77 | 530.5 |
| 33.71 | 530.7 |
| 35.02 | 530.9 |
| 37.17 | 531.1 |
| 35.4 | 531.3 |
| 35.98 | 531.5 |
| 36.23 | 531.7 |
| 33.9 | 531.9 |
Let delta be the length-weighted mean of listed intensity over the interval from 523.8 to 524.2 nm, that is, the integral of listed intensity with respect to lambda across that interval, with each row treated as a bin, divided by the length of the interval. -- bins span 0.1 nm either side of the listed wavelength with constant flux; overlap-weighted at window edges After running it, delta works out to 33.3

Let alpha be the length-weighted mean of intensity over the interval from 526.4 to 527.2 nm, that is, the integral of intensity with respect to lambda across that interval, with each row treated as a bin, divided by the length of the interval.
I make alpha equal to 28.3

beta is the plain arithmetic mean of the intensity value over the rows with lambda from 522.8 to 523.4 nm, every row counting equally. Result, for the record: 30.8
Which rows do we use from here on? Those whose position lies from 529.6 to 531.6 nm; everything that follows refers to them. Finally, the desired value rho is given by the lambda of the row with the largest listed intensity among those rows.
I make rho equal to 531.1 nm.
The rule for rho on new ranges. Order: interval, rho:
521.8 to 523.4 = 523.3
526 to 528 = 526.1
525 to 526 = 525.7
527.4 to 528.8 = 528.7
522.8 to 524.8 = 524.3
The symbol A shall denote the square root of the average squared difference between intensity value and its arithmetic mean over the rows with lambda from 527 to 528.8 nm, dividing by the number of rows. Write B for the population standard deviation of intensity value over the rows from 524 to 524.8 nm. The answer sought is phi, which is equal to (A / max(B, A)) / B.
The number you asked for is 1.53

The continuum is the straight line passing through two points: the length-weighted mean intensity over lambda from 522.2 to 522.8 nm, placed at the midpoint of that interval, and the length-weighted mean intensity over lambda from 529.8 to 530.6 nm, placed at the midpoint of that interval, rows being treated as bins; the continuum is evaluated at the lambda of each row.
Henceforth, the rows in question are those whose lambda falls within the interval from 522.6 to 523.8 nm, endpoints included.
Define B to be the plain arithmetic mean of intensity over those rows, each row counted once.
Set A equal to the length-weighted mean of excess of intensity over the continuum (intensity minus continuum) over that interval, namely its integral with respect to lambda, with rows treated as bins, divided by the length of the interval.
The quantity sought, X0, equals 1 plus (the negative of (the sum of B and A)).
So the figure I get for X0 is -32.5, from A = 2.4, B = 31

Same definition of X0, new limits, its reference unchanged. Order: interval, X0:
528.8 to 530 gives -34.1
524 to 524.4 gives -37.5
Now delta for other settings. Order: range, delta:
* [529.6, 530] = 31.8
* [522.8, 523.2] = 29.7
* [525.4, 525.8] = 32.3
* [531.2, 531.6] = 35.7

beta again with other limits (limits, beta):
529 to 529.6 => 34.5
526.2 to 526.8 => 27.8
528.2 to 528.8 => 32.4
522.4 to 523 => 28.2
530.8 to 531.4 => 35.9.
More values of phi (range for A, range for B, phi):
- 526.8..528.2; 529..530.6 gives 0.54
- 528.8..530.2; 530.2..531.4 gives 0.60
